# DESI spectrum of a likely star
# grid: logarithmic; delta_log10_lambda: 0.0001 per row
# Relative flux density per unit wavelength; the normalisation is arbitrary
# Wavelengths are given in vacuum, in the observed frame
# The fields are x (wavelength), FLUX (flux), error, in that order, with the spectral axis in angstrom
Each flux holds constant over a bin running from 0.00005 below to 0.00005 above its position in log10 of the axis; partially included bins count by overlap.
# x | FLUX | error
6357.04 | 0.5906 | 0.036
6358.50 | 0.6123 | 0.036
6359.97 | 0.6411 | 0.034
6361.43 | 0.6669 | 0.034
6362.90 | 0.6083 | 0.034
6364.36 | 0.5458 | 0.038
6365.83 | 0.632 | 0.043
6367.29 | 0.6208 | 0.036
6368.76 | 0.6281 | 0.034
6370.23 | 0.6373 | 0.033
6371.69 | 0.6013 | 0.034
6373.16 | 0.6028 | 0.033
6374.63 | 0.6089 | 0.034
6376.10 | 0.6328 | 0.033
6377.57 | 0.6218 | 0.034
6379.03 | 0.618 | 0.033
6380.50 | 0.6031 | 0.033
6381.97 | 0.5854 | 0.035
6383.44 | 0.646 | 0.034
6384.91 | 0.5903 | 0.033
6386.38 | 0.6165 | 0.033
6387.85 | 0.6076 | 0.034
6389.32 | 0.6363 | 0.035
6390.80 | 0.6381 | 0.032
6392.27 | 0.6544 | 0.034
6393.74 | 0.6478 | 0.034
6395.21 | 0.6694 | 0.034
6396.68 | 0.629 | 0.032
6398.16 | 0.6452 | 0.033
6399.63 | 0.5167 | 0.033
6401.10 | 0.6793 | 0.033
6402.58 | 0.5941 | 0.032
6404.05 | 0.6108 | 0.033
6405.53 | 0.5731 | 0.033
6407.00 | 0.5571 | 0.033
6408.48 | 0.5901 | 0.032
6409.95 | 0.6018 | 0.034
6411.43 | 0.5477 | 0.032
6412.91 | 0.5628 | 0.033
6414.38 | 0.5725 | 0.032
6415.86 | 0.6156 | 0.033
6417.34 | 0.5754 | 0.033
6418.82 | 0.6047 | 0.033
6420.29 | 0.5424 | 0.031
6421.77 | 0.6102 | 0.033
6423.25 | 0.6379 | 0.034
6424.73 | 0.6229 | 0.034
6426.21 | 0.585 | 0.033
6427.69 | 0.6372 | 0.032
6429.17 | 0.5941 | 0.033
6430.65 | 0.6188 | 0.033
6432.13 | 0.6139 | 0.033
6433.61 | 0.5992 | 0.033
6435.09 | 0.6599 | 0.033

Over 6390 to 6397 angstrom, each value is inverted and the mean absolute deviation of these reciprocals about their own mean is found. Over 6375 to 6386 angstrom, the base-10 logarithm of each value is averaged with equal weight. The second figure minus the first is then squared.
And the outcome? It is 0.057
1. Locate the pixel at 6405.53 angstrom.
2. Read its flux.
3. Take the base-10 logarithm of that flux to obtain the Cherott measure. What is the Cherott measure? -0.242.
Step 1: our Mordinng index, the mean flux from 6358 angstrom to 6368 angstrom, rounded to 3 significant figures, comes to 0.618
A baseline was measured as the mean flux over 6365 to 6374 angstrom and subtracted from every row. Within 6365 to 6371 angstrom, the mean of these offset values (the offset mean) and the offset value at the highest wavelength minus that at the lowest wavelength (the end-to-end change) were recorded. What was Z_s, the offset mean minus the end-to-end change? 0.004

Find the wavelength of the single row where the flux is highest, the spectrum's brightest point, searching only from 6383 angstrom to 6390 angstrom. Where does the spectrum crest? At 6383.44 angstrom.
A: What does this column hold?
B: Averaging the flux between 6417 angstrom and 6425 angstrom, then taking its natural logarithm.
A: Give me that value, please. -0.513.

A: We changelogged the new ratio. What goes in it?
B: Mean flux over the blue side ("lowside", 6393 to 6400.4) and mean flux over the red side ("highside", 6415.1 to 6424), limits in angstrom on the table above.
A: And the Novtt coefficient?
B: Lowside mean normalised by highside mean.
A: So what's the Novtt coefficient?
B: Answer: 1.04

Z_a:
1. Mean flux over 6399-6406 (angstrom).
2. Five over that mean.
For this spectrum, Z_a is 8.4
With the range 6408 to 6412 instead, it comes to 8.6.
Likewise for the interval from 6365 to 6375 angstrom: 8.1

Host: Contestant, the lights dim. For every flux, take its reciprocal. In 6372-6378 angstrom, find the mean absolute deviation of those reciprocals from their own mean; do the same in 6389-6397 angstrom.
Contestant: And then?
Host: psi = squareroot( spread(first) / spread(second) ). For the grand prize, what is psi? 1.0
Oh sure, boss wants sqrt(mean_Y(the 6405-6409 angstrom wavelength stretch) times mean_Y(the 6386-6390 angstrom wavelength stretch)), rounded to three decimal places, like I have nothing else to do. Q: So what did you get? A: 0.596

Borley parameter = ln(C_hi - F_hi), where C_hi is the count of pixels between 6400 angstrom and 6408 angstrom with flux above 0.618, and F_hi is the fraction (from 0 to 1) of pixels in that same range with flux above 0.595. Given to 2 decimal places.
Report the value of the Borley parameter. -0.51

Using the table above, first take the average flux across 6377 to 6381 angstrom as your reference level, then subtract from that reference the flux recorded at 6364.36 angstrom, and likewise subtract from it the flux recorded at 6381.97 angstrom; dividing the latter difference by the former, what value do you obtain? 0.4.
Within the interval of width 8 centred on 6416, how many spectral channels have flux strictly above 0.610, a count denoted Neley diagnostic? 1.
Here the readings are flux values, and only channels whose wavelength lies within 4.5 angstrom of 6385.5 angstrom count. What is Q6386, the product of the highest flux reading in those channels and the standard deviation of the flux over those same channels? 0.014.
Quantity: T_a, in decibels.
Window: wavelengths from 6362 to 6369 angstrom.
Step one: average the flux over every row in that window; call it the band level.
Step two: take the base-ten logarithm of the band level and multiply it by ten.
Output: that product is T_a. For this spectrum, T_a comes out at -2.17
